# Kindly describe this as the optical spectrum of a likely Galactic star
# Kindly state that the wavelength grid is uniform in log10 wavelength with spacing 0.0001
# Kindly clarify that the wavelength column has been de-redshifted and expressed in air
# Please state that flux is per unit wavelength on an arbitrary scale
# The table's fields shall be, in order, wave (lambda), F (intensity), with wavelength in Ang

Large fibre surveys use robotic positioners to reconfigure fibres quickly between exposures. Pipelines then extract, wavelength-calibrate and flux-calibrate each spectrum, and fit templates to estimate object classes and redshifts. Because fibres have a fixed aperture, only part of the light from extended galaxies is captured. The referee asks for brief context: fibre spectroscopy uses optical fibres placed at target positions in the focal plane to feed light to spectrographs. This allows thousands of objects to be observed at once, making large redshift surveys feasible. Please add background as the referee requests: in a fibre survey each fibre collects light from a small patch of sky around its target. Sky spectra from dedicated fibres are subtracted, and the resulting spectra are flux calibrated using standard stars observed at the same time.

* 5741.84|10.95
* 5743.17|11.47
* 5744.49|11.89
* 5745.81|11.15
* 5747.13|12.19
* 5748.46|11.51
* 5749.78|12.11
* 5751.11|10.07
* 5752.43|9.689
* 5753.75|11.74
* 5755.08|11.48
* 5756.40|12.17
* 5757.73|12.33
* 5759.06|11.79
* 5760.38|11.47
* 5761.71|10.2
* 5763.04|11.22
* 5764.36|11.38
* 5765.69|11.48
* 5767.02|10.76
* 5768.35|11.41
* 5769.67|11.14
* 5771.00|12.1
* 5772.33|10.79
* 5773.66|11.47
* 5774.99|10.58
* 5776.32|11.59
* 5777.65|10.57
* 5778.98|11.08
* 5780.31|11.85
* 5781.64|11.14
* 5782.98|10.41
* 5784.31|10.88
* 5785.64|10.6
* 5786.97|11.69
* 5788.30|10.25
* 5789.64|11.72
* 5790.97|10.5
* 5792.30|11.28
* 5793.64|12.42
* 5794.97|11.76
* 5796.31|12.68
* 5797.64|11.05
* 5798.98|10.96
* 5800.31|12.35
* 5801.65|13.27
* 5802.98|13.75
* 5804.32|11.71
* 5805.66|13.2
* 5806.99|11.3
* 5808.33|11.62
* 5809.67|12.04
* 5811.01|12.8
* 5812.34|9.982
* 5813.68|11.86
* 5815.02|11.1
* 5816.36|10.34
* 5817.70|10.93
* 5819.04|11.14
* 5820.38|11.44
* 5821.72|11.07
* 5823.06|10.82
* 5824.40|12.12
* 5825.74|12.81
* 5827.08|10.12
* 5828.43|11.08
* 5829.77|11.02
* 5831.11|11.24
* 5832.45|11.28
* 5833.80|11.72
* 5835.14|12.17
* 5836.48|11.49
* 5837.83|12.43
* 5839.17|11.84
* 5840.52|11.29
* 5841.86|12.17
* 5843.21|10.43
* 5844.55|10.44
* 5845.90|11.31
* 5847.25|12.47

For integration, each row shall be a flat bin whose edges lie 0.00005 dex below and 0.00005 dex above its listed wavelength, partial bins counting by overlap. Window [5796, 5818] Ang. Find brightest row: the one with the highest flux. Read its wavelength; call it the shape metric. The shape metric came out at 5802.98 Ang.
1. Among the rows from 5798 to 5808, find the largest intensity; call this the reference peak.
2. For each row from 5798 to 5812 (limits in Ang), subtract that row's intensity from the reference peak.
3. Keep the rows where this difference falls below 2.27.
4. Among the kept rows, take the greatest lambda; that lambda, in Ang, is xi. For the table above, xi 5811.01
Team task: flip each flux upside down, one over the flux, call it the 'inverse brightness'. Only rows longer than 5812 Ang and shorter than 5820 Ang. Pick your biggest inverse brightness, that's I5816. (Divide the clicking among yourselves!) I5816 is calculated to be 0.100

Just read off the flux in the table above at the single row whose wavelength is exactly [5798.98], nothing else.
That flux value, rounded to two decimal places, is 10.96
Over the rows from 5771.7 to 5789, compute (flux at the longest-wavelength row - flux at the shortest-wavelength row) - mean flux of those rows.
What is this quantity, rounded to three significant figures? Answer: -11.5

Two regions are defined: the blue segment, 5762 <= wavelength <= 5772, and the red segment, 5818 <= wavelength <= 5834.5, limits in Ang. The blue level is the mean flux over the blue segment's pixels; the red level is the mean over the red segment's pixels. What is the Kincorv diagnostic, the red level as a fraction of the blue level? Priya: 1.00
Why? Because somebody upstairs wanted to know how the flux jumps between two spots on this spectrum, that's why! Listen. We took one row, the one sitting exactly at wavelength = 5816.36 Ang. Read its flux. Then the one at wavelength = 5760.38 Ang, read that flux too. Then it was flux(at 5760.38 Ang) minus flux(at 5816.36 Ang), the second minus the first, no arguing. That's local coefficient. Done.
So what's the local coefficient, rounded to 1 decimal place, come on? 1.1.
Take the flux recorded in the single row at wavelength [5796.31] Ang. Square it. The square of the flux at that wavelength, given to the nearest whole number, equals 161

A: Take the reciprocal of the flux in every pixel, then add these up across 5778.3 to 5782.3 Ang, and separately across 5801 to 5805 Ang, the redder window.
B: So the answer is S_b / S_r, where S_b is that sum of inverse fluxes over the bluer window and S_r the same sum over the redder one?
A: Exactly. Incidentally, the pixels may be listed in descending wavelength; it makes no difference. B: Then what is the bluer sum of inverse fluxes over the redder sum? 1.13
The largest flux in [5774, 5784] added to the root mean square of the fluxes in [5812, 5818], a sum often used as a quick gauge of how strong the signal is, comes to 22.7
